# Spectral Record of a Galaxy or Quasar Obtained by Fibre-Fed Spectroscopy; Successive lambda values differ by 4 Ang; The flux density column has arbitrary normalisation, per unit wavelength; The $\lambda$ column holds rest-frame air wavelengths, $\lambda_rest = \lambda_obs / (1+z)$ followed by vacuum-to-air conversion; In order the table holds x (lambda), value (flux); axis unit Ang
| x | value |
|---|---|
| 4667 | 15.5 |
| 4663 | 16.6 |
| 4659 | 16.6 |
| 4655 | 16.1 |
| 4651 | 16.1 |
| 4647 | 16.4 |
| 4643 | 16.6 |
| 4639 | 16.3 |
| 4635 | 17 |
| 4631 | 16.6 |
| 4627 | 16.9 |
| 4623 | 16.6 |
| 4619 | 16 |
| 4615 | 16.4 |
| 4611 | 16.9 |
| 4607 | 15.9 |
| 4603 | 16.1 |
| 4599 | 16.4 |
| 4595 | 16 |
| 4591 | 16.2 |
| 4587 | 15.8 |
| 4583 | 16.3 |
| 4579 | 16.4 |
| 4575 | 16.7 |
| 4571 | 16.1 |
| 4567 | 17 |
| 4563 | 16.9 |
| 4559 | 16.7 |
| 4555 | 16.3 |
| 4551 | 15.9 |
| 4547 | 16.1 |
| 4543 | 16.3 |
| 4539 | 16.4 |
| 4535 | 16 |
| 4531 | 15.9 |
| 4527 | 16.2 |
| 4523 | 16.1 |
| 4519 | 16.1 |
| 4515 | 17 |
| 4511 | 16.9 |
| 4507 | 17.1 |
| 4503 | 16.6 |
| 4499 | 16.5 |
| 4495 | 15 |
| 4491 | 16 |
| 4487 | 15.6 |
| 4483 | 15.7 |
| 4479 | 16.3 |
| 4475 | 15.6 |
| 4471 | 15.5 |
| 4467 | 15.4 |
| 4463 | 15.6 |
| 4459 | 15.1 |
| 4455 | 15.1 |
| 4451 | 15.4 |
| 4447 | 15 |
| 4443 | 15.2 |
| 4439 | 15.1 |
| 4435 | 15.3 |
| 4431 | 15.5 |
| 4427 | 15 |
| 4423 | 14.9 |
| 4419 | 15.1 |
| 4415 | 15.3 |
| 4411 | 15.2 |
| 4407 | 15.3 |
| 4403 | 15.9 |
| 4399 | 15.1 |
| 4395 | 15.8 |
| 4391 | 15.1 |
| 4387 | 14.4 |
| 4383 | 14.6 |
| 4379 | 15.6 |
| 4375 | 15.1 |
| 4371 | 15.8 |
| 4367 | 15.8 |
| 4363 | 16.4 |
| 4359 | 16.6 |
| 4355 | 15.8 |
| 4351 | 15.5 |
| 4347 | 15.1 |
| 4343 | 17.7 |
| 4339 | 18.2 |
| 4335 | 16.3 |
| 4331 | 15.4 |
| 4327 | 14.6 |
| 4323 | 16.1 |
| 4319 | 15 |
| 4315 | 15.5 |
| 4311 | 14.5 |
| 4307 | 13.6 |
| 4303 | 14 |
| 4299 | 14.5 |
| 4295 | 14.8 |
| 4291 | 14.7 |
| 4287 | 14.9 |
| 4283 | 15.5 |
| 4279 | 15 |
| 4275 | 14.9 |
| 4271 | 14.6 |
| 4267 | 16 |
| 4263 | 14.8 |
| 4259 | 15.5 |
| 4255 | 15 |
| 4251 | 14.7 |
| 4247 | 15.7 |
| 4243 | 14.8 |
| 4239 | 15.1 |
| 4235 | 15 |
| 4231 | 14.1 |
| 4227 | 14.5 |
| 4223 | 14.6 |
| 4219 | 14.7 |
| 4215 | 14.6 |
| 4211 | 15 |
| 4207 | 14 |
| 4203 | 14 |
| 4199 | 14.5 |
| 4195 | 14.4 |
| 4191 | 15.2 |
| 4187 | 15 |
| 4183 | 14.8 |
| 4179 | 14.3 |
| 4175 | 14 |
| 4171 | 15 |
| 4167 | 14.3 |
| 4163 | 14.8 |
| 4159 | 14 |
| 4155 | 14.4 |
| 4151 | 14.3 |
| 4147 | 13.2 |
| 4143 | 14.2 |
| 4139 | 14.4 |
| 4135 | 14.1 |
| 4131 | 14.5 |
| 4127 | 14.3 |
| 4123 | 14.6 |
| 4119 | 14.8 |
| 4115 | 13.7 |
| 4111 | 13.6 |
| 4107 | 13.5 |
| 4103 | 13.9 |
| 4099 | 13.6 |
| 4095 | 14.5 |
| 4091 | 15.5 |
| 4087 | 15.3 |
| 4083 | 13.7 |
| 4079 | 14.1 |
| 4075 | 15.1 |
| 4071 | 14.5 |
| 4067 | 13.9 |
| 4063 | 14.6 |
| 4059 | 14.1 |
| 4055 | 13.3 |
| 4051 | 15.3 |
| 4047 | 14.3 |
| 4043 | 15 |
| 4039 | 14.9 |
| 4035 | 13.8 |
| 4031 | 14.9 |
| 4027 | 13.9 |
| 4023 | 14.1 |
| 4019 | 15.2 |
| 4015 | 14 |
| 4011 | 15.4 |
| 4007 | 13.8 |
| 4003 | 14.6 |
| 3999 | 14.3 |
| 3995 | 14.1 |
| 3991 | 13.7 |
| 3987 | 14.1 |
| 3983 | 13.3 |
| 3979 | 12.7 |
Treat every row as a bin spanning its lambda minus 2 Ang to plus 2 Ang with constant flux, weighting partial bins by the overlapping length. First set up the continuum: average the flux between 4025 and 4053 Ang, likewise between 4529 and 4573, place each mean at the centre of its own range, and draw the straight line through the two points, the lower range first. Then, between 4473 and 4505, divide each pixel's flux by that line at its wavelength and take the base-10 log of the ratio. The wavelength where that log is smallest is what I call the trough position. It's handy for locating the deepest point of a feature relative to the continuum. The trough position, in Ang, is 4495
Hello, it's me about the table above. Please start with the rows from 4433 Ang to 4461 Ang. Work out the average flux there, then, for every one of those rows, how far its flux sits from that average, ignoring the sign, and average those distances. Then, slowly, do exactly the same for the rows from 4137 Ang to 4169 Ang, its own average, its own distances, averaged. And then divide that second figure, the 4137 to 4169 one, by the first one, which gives 2.7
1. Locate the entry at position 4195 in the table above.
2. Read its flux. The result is 14.4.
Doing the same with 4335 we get 16.3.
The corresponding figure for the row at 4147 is 13.2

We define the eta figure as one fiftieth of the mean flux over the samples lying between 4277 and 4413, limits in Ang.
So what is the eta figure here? 0.31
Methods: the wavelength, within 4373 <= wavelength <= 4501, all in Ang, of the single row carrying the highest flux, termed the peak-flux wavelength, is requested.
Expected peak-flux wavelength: 4499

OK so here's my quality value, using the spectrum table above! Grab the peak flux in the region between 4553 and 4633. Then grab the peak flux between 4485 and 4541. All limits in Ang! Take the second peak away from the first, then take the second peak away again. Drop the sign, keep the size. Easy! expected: 17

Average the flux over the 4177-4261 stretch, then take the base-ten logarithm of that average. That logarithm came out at 1.17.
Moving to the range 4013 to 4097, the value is 1.16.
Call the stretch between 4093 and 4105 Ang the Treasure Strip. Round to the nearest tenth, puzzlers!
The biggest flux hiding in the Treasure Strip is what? 14.5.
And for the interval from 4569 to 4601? 16.7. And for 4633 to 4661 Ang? 17.0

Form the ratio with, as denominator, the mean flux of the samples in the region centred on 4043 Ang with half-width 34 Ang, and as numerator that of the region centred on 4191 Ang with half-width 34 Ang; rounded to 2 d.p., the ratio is 1.00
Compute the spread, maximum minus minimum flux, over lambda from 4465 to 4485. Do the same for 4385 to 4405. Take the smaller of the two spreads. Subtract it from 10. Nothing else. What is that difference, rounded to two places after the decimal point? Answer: 9.10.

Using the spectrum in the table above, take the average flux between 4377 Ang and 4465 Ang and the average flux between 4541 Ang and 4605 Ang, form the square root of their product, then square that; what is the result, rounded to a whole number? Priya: 248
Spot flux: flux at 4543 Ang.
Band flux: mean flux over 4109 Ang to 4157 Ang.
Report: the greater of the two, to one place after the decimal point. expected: 16.3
